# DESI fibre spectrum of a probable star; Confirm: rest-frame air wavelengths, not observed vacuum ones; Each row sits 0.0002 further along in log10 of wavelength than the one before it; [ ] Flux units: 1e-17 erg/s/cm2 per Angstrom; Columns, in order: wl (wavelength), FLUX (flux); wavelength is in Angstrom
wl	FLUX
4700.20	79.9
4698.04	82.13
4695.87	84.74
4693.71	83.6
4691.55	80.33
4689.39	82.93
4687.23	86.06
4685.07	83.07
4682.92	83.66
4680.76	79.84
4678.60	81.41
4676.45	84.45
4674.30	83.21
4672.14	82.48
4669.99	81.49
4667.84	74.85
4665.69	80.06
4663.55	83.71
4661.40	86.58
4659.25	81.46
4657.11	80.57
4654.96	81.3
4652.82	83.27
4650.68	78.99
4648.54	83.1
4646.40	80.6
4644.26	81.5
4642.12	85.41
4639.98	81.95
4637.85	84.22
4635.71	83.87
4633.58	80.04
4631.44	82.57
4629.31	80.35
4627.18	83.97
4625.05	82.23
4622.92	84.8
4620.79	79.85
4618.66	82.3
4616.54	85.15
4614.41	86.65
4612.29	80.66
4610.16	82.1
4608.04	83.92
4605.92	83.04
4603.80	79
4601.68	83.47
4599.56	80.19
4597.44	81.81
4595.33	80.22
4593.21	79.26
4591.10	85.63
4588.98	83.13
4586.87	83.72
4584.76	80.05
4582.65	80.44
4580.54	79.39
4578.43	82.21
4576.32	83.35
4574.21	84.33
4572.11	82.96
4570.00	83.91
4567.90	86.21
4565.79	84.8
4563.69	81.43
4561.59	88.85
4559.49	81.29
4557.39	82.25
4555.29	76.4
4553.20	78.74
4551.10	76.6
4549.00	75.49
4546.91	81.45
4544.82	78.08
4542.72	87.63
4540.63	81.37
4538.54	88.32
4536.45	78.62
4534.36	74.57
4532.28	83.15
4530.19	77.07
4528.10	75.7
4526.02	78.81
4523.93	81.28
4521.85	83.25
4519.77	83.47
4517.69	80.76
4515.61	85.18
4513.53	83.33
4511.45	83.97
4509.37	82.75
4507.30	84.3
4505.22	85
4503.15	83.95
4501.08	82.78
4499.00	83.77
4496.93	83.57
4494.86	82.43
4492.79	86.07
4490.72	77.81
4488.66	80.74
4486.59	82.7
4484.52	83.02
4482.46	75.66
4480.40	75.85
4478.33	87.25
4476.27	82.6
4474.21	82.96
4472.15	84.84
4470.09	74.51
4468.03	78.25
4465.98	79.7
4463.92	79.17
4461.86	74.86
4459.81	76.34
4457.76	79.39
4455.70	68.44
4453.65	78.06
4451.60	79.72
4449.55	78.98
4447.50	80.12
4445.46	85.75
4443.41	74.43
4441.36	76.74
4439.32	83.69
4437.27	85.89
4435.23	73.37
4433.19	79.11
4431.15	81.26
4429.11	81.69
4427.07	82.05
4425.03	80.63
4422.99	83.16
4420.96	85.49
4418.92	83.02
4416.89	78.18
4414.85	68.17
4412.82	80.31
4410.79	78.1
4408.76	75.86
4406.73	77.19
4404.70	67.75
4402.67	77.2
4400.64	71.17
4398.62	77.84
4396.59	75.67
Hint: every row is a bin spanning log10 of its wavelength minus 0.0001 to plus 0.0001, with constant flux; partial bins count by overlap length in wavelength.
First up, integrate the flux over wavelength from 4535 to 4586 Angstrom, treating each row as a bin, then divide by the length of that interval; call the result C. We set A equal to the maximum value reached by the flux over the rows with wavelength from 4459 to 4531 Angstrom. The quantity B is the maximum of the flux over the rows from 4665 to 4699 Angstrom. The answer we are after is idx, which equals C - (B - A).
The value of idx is 83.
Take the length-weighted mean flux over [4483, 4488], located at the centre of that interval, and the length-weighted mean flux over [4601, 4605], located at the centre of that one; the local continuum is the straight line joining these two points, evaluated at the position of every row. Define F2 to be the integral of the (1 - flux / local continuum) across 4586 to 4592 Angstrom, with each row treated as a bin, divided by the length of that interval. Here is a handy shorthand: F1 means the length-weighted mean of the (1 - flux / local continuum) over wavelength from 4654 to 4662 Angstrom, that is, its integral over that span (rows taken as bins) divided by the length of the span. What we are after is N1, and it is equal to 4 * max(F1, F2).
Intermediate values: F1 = -0.019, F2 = -0.036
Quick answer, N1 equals -0.08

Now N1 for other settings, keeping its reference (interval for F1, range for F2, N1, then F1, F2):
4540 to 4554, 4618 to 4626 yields 0.08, 0.020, -0.017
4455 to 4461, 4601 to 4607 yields 0.34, 0.086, -0.008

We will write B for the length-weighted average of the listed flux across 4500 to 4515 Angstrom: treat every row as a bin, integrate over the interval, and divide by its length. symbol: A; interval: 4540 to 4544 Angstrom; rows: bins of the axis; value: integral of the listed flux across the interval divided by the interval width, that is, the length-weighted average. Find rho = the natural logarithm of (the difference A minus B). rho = -0.5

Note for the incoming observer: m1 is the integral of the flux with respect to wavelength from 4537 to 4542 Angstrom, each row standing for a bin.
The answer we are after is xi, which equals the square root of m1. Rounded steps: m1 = 422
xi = 20.5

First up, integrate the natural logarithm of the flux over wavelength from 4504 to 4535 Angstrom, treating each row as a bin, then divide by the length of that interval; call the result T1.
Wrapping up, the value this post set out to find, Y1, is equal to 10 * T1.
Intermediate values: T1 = 4.402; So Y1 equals 44.0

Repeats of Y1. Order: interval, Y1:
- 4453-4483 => 43.6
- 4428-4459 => 43.7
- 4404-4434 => 43.7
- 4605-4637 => 44.2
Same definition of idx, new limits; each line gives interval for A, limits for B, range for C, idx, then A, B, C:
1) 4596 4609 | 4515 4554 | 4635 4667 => 78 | 83.92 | 88.32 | 82.4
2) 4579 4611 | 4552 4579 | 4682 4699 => 80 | 85.63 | 88.85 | 83.3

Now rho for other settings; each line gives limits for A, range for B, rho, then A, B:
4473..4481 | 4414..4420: 1.8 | 83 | 77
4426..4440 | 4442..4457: 1.1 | 81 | 78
